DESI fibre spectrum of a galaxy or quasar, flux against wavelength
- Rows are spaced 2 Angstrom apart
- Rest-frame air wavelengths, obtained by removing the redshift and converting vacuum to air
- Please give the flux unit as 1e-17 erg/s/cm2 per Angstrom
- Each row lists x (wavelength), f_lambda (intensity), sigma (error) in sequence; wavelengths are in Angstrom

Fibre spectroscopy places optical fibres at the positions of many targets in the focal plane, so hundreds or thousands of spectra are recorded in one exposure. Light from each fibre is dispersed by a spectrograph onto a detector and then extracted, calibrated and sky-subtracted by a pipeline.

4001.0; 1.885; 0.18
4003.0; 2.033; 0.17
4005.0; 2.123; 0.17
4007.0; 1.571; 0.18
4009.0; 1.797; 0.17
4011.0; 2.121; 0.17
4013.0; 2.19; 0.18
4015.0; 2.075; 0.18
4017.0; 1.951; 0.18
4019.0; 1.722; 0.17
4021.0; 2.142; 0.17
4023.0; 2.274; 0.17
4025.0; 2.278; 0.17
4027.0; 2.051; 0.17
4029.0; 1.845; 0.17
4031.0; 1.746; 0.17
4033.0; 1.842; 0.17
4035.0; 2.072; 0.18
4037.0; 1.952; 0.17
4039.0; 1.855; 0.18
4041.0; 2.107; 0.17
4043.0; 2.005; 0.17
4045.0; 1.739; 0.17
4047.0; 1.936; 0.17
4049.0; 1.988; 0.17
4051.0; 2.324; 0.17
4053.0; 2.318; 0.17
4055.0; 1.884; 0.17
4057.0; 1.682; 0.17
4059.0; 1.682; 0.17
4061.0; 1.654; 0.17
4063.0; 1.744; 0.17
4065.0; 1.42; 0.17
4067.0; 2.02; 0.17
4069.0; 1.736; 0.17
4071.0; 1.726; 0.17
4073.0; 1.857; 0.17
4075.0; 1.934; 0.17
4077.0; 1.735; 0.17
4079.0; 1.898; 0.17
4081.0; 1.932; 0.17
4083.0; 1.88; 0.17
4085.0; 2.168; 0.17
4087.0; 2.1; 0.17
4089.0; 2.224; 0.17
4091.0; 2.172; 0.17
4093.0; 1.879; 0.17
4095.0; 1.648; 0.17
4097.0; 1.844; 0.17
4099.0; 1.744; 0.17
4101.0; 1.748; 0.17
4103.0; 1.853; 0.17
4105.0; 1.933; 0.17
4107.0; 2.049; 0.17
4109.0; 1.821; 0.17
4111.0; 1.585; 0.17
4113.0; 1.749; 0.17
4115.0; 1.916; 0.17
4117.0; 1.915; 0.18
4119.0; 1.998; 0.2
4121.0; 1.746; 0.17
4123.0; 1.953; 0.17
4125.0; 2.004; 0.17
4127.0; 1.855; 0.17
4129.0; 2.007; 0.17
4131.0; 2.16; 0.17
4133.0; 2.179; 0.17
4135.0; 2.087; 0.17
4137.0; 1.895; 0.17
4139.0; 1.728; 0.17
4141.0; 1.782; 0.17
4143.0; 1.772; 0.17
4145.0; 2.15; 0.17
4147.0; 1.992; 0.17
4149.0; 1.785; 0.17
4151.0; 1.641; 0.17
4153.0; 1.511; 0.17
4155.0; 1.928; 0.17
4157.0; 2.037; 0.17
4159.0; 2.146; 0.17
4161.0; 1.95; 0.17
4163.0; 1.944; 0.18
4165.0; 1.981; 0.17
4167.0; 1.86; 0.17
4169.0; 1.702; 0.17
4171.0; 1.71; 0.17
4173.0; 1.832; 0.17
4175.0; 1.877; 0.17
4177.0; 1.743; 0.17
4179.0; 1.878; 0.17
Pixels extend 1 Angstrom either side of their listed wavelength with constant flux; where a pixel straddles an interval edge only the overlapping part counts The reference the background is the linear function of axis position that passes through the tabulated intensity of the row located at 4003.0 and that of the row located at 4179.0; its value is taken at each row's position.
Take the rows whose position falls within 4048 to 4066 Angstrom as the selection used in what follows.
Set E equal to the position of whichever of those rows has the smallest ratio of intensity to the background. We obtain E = 4065.0 Angstrom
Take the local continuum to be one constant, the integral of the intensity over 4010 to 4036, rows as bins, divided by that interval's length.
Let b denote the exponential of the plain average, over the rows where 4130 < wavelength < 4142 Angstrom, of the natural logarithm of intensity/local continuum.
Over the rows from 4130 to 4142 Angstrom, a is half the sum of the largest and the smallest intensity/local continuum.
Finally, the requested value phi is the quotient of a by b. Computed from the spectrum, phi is 0.99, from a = 0.97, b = 0.97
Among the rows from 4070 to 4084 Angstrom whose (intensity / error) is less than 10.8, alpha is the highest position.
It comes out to 4077.0 Angstrom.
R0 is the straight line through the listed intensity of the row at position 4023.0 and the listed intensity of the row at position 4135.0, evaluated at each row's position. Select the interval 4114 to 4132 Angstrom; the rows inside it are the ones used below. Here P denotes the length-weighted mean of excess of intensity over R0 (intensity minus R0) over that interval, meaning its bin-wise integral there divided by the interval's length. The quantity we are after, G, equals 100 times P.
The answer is -16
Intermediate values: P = -0.16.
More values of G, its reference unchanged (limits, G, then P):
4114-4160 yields -16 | -0.16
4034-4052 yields -24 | -0.24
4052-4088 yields -34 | -0.34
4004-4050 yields -29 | -0.29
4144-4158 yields -20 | -0.20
